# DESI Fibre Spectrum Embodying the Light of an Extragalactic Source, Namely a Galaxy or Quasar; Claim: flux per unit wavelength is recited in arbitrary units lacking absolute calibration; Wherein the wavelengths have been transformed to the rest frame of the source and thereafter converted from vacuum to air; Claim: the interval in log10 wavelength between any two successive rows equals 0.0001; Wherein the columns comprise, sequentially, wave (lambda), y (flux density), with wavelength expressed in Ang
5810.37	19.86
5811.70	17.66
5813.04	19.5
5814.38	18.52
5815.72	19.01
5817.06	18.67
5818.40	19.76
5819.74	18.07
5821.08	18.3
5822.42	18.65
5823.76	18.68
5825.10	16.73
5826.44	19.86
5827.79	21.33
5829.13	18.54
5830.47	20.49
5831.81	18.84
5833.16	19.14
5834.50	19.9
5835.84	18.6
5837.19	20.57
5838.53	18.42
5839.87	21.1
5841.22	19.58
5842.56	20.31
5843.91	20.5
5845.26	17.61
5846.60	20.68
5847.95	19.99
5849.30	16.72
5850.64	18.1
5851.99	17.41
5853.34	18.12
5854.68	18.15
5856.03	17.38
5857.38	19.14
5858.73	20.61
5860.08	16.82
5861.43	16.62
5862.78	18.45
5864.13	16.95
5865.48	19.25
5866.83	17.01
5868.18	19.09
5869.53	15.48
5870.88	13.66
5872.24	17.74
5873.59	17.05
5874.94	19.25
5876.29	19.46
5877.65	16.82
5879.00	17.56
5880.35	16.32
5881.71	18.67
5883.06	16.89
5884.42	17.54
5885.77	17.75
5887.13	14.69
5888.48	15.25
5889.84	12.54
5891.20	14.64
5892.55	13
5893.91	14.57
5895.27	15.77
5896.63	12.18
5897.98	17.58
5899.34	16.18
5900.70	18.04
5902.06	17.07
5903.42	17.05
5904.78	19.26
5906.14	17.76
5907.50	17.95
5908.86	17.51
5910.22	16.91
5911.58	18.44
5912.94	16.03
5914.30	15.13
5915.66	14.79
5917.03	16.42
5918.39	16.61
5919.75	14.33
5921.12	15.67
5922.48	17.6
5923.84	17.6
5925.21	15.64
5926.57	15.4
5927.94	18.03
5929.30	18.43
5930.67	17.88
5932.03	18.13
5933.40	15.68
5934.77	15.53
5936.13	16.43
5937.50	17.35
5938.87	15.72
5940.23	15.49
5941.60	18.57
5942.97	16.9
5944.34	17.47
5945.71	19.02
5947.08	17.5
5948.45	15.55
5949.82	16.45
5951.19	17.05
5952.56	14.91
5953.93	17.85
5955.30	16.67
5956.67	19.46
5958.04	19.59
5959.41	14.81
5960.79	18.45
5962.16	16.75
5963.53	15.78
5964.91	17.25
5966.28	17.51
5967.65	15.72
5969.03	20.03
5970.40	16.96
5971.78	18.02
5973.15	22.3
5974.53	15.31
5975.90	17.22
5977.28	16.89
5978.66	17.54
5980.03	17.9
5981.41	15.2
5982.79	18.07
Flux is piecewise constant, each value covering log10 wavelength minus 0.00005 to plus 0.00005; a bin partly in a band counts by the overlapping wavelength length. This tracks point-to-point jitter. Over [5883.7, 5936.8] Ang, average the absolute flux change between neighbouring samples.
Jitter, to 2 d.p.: 1.40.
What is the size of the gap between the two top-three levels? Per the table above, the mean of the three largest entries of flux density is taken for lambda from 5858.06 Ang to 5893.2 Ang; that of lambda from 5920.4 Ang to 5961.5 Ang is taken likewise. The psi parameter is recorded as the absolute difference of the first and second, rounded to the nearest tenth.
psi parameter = 0.4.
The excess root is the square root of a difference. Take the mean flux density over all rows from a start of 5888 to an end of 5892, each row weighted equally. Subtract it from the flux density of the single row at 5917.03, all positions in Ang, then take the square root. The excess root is 1.5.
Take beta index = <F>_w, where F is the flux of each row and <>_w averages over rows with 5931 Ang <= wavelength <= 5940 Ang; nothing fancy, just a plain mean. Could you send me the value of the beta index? 16.5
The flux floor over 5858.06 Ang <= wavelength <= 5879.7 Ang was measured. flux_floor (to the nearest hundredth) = 13.66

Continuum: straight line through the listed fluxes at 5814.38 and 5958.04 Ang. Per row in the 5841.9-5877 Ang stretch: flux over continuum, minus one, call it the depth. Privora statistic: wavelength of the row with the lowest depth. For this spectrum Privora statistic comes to 5870.88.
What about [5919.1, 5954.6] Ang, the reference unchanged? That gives 5919.75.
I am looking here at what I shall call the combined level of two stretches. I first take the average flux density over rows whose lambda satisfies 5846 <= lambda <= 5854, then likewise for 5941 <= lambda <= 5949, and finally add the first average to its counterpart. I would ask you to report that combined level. 36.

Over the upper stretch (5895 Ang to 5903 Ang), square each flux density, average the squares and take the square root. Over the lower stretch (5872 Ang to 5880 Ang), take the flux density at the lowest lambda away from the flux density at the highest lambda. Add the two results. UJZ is 16.1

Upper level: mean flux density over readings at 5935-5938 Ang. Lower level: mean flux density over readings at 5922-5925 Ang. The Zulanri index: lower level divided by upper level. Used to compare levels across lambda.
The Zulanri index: 1.04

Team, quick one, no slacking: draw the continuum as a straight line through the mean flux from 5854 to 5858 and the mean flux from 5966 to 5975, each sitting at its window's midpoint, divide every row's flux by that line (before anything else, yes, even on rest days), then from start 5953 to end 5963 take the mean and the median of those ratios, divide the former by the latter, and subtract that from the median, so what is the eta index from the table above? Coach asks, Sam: 0.00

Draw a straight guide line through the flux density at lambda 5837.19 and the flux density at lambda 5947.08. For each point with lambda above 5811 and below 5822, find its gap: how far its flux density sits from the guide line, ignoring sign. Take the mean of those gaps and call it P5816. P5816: 2.46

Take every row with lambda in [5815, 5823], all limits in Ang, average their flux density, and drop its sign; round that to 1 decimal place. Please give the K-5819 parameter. 18.7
